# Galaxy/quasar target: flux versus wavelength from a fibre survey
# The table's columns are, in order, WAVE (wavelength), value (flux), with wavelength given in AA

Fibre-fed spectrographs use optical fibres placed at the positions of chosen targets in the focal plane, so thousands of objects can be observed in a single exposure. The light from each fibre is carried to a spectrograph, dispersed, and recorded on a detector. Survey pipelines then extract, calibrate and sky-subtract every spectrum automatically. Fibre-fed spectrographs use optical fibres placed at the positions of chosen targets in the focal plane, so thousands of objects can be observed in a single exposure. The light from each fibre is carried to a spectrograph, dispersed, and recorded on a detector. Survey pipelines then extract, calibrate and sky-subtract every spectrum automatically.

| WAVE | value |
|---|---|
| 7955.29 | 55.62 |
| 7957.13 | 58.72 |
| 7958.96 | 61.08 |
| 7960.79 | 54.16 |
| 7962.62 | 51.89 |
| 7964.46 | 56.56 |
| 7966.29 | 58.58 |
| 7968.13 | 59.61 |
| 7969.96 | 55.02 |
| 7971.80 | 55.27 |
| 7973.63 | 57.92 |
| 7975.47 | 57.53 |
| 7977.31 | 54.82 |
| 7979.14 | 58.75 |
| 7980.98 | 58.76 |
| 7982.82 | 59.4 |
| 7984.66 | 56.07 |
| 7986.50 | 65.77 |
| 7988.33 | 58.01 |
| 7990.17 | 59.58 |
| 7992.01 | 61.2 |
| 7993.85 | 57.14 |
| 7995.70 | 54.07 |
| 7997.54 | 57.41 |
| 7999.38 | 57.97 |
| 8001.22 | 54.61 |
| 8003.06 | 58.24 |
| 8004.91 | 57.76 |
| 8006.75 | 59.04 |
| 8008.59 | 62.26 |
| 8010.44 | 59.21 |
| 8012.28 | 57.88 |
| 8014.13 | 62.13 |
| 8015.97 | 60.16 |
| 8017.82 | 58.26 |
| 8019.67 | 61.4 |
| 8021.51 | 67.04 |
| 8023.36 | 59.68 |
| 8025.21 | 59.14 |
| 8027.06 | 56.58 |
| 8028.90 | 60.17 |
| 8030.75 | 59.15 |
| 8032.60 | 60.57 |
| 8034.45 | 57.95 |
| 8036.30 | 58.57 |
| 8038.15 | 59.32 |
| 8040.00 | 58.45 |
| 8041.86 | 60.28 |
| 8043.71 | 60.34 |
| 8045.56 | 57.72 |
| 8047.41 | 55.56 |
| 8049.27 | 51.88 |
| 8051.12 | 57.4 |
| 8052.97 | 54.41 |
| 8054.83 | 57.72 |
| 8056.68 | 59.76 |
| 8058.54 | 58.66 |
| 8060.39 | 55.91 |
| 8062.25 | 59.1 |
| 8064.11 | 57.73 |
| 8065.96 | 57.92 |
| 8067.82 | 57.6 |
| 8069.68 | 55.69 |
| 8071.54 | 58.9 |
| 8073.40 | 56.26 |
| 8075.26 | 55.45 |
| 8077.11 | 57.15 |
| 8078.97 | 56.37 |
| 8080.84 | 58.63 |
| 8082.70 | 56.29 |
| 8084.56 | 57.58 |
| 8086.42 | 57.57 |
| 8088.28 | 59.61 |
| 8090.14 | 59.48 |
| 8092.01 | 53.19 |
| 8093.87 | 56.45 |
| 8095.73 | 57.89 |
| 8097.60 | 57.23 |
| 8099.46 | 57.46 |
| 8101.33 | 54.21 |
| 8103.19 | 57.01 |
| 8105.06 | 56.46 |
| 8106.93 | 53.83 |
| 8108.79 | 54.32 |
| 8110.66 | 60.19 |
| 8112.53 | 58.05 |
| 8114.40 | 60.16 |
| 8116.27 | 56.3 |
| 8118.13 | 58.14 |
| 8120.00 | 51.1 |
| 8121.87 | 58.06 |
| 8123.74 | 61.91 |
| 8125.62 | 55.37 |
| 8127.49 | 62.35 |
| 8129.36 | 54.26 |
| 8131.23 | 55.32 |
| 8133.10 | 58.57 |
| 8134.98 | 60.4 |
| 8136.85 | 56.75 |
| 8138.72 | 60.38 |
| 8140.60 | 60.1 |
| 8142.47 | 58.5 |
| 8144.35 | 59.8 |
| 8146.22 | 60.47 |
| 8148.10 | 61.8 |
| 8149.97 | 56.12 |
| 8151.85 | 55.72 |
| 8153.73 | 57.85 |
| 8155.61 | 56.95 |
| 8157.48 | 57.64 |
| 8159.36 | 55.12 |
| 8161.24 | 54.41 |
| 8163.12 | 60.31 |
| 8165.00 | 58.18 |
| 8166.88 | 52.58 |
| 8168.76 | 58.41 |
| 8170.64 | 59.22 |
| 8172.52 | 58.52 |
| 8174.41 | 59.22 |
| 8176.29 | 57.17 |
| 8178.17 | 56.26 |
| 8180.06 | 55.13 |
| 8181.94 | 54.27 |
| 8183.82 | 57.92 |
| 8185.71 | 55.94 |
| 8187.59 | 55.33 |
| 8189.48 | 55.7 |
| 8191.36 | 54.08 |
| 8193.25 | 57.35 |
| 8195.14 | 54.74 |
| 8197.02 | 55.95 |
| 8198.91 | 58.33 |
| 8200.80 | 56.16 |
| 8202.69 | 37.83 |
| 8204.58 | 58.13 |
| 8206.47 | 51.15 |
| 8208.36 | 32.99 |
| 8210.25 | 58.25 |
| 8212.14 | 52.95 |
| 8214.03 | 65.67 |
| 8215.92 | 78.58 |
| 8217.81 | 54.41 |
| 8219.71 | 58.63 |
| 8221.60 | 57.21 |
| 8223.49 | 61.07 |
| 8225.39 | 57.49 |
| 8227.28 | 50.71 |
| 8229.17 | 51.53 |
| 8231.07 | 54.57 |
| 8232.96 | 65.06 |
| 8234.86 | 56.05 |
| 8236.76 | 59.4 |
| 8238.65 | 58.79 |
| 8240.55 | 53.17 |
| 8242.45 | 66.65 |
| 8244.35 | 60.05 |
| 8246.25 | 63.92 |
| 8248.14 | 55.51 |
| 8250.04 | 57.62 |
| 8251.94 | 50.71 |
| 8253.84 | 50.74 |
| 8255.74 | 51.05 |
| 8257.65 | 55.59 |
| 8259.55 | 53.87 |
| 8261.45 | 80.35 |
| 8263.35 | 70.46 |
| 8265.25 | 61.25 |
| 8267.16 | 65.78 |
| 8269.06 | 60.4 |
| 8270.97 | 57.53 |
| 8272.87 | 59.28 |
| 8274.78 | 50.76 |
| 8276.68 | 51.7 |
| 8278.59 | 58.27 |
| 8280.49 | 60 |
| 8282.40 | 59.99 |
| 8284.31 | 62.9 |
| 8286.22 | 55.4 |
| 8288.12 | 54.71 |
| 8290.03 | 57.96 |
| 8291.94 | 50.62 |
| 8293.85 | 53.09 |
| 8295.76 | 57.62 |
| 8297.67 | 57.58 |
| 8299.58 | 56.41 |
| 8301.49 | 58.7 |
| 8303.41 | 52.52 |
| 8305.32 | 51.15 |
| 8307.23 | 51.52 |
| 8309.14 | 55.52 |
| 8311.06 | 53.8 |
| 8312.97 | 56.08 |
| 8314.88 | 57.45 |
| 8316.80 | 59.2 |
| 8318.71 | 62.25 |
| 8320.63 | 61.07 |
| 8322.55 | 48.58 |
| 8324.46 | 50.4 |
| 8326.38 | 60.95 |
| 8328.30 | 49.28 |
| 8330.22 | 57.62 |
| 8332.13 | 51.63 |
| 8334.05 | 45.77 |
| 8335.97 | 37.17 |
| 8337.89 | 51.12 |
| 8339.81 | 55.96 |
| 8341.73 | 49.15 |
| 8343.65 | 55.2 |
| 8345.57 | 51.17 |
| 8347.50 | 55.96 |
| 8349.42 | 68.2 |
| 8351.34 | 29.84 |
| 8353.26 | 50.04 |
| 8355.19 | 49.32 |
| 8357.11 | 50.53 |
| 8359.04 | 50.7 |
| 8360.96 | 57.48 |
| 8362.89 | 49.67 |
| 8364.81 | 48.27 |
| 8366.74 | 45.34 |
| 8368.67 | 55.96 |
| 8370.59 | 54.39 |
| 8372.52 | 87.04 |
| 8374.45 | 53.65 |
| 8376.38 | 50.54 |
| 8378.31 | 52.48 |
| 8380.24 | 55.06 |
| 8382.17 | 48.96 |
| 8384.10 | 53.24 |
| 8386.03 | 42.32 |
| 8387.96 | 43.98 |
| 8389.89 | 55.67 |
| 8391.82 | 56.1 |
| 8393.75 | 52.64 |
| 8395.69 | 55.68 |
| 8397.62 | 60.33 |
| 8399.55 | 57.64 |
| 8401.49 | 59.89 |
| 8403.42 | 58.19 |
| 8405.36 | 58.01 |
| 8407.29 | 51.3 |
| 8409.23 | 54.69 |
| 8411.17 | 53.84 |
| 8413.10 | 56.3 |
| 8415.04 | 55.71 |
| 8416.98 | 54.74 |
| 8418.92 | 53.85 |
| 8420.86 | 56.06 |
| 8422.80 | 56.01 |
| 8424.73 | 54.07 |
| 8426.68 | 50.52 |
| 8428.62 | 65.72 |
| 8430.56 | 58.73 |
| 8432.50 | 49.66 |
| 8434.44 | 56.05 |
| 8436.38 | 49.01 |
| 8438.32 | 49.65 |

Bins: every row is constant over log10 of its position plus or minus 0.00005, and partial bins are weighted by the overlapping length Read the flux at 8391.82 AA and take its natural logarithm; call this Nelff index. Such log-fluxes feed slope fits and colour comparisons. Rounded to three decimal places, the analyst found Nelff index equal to 4.027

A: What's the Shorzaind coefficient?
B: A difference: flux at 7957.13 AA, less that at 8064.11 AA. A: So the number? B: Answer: 1.0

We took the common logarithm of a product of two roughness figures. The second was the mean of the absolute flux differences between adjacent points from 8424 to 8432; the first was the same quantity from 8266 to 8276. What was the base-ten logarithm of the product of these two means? 1.60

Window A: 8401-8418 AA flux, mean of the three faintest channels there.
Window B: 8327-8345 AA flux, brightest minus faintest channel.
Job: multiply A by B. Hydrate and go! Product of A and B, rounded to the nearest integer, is 1090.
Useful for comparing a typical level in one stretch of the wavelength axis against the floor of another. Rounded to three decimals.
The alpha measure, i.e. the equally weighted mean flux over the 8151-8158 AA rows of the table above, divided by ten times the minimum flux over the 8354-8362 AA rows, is 0.116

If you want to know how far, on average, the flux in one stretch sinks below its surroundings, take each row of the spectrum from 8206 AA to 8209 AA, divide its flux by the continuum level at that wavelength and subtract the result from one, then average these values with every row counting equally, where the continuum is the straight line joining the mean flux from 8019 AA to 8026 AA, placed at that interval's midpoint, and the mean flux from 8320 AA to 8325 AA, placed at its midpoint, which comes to 0.26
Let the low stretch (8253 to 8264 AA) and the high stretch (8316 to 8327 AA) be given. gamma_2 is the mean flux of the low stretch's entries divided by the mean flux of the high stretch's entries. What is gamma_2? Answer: 1.06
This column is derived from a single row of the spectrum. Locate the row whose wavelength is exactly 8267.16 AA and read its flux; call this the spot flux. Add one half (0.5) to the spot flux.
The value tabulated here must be 66.3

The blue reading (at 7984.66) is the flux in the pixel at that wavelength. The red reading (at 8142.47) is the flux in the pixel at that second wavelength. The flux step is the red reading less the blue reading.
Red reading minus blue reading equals 2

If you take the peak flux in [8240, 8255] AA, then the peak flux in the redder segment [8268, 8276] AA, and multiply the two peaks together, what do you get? 4026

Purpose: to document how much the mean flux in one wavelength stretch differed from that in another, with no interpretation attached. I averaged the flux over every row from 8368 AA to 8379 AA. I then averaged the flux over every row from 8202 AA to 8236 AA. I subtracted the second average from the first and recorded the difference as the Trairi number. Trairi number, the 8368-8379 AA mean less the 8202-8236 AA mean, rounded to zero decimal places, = 3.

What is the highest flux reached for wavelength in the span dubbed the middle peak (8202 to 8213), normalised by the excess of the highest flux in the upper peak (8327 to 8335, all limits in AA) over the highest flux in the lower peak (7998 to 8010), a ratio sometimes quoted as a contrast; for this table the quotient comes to -13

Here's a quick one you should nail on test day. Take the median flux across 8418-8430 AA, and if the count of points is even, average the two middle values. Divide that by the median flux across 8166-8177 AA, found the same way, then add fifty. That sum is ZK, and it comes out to 50.9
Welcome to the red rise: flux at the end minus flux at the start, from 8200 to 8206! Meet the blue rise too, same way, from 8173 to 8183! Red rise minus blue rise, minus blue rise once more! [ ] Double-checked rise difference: 12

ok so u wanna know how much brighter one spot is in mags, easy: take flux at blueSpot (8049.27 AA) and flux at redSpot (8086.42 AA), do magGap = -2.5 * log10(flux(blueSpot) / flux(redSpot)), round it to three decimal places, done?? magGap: 0.113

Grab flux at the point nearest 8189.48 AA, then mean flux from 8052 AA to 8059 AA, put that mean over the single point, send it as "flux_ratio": 1.03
